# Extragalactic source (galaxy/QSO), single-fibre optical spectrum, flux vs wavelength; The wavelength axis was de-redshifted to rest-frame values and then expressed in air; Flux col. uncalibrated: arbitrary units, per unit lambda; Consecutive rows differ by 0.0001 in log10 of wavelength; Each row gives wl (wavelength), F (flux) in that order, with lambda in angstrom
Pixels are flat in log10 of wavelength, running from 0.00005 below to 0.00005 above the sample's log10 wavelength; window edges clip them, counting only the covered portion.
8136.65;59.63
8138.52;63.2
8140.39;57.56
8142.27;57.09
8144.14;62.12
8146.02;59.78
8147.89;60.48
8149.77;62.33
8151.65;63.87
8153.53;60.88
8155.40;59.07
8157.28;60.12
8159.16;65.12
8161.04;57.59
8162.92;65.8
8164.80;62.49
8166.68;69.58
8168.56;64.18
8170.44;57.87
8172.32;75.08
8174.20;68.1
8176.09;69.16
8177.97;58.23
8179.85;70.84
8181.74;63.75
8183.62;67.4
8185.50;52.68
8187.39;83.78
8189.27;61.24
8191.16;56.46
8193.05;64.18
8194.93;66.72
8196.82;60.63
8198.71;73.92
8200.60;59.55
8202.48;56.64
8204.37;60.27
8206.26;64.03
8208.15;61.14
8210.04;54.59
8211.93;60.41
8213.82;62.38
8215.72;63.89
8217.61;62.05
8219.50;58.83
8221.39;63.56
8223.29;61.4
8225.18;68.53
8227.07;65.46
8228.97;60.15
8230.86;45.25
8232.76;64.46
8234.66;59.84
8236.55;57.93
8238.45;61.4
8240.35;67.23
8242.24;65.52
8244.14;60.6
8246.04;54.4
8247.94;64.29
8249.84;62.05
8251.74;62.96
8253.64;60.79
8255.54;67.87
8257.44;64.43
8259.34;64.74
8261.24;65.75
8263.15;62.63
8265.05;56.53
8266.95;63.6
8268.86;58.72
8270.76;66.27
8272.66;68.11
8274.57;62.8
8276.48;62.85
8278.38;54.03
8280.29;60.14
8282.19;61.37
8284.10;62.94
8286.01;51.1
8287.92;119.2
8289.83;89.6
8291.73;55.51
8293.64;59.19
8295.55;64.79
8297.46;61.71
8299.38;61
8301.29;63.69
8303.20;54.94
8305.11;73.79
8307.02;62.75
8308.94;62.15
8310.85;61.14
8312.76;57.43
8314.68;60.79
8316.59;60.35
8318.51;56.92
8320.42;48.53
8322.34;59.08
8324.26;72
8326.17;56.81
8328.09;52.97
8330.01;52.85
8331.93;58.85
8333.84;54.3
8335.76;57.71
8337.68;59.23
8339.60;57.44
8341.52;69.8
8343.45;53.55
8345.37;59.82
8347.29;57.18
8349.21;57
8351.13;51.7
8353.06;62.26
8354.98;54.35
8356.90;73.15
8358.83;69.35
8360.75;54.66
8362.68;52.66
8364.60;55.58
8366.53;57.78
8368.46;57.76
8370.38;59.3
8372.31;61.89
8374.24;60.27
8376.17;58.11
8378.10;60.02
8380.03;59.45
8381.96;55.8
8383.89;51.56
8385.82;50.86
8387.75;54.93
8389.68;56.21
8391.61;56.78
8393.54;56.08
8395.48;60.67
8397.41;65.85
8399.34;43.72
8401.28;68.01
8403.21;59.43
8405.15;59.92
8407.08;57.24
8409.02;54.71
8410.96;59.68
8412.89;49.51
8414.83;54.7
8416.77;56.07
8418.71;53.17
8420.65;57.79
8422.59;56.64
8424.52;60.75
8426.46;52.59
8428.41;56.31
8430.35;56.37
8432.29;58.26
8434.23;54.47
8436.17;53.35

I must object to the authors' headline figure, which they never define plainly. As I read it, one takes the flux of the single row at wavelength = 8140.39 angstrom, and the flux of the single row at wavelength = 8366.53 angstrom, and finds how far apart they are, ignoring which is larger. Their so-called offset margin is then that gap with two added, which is 2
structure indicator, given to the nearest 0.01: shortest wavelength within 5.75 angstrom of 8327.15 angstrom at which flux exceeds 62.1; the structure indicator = 8324.26 angstrom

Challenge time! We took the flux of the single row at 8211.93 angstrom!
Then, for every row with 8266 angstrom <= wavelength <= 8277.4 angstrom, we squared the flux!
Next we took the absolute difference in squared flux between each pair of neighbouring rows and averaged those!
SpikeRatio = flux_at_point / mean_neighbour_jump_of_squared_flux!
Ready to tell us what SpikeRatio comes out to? 0.12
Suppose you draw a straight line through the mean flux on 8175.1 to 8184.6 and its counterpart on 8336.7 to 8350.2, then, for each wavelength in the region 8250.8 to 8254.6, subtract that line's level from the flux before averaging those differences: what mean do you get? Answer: -1.0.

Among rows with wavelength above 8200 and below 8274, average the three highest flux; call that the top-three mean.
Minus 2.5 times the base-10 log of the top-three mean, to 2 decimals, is -4.58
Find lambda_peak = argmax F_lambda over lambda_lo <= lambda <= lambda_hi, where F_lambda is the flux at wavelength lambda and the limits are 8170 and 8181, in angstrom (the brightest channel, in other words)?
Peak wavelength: 8172.32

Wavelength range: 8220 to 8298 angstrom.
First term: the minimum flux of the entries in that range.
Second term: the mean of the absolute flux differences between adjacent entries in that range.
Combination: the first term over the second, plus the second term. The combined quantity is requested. 13.6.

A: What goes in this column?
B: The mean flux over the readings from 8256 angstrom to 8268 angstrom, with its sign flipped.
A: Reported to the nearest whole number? -63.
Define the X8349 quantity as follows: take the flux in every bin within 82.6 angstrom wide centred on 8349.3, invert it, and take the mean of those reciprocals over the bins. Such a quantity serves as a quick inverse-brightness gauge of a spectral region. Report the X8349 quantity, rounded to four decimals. 0.0173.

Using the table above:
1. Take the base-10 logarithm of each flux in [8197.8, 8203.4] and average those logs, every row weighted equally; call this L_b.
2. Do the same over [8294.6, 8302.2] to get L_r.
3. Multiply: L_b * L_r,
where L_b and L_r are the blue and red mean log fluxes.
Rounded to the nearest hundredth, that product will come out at 3.23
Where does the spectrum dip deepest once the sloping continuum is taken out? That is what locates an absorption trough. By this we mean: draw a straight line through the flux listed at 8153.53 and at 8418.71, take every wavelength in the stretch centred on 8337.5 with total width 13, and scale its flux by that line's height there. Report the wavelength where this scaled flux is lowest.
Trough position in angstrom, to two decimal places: 8343.45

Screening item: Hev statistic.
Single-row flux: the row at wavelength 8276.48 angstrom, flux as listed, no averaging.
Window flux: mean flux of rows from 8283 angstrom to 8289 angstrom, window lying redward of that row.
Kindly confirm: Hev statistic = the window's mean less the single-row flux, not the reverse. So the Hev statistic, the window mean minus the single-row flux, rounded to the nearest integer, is 15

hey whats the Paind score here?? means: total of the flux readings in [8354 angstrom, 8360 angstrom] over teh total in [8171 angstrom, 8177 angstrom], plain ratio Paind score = 0.93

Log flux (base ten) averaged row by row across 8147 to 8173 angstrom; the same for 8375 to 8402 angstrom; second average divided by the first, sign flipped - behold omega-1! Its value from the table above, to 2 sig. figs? -0.97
